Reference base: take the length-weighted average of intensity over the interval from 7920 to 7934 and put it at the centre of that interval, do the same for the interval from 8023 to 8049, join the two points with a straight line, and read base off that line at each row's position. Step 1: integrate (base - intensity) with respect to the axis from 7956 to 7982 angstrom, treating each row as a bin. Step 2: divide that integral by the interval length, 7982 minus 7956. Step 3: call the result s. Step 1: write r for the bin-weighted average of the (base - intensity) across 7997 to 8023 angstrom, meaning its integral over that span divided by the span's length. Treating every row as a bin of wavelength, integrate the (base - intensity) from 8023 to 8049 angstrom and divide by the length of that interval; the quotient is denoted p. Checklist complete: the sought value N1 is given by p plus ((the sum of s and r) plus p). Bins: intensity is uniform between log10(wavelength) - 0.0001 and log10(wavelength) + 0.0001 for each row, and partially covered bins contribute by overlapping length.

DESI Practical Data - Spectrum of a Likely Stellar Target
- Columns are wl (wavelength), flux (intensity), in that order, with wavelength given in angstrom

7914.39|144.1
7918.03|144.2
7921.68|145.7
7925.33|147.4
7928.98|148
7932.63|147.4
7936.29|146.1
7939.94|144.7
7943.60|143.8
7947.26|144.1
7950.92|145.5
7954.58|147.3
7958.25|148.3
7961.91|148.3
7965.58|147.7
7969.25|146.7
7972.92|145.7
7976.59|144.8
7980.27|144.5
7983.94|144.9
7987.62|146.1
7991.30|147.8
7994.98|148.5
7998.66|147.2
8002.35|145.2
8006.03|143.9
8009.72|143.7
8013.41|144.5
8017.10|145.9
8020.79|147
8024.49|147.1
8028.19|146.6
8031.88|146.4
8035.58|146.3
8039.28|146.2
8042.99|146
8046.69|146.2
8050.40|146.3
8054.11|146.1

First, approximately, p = 0.0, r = 1.21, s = 0.3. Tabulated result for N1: 1.5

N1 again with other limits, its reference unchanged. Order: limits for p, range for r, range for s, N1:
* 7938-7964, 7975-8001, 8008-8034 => 3.0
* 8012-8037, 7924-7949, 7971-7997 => 2.2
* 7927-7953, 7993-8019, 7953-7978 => 3.7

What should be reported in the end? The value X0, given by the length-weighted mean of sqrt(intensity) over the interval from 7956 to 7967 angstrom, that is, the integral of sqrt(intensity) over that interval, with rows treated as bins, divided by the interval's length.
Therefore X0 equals 12.2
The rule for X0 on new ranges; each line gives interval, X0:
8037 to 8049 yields 12.1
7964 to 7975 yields 12.1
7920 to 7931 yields 12.1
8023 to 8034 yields 12.1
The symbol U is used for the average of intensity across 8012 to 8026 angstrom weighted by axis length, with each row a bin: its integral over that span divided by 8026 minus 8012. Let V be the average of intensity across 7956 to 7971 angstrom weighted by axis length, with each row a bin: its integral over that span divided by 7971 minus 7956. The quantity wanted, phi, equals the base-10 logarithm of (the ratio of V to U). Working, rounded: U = 146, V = 148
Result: 0.0046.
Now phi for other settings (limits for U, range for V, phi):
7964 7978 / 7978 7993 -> -0.0015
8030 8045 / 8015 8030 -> 0.0008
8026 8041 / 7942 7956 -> -0.0038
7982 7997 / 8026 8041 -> -0.0013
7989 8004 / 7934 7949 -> -0.0072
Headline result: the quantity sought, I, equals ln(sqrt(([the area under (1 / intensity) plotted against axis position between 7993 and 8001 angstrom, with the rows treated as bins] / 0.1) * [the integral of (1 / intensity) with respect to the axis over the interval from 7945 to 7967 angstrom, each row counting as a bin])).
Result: -1.3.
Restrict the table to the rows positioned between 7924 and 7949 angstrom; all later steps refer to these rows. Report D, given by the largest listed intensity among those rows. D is 148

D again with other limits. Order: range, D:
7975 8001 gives 148.5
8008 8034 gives 147.1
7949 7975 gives 148.3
